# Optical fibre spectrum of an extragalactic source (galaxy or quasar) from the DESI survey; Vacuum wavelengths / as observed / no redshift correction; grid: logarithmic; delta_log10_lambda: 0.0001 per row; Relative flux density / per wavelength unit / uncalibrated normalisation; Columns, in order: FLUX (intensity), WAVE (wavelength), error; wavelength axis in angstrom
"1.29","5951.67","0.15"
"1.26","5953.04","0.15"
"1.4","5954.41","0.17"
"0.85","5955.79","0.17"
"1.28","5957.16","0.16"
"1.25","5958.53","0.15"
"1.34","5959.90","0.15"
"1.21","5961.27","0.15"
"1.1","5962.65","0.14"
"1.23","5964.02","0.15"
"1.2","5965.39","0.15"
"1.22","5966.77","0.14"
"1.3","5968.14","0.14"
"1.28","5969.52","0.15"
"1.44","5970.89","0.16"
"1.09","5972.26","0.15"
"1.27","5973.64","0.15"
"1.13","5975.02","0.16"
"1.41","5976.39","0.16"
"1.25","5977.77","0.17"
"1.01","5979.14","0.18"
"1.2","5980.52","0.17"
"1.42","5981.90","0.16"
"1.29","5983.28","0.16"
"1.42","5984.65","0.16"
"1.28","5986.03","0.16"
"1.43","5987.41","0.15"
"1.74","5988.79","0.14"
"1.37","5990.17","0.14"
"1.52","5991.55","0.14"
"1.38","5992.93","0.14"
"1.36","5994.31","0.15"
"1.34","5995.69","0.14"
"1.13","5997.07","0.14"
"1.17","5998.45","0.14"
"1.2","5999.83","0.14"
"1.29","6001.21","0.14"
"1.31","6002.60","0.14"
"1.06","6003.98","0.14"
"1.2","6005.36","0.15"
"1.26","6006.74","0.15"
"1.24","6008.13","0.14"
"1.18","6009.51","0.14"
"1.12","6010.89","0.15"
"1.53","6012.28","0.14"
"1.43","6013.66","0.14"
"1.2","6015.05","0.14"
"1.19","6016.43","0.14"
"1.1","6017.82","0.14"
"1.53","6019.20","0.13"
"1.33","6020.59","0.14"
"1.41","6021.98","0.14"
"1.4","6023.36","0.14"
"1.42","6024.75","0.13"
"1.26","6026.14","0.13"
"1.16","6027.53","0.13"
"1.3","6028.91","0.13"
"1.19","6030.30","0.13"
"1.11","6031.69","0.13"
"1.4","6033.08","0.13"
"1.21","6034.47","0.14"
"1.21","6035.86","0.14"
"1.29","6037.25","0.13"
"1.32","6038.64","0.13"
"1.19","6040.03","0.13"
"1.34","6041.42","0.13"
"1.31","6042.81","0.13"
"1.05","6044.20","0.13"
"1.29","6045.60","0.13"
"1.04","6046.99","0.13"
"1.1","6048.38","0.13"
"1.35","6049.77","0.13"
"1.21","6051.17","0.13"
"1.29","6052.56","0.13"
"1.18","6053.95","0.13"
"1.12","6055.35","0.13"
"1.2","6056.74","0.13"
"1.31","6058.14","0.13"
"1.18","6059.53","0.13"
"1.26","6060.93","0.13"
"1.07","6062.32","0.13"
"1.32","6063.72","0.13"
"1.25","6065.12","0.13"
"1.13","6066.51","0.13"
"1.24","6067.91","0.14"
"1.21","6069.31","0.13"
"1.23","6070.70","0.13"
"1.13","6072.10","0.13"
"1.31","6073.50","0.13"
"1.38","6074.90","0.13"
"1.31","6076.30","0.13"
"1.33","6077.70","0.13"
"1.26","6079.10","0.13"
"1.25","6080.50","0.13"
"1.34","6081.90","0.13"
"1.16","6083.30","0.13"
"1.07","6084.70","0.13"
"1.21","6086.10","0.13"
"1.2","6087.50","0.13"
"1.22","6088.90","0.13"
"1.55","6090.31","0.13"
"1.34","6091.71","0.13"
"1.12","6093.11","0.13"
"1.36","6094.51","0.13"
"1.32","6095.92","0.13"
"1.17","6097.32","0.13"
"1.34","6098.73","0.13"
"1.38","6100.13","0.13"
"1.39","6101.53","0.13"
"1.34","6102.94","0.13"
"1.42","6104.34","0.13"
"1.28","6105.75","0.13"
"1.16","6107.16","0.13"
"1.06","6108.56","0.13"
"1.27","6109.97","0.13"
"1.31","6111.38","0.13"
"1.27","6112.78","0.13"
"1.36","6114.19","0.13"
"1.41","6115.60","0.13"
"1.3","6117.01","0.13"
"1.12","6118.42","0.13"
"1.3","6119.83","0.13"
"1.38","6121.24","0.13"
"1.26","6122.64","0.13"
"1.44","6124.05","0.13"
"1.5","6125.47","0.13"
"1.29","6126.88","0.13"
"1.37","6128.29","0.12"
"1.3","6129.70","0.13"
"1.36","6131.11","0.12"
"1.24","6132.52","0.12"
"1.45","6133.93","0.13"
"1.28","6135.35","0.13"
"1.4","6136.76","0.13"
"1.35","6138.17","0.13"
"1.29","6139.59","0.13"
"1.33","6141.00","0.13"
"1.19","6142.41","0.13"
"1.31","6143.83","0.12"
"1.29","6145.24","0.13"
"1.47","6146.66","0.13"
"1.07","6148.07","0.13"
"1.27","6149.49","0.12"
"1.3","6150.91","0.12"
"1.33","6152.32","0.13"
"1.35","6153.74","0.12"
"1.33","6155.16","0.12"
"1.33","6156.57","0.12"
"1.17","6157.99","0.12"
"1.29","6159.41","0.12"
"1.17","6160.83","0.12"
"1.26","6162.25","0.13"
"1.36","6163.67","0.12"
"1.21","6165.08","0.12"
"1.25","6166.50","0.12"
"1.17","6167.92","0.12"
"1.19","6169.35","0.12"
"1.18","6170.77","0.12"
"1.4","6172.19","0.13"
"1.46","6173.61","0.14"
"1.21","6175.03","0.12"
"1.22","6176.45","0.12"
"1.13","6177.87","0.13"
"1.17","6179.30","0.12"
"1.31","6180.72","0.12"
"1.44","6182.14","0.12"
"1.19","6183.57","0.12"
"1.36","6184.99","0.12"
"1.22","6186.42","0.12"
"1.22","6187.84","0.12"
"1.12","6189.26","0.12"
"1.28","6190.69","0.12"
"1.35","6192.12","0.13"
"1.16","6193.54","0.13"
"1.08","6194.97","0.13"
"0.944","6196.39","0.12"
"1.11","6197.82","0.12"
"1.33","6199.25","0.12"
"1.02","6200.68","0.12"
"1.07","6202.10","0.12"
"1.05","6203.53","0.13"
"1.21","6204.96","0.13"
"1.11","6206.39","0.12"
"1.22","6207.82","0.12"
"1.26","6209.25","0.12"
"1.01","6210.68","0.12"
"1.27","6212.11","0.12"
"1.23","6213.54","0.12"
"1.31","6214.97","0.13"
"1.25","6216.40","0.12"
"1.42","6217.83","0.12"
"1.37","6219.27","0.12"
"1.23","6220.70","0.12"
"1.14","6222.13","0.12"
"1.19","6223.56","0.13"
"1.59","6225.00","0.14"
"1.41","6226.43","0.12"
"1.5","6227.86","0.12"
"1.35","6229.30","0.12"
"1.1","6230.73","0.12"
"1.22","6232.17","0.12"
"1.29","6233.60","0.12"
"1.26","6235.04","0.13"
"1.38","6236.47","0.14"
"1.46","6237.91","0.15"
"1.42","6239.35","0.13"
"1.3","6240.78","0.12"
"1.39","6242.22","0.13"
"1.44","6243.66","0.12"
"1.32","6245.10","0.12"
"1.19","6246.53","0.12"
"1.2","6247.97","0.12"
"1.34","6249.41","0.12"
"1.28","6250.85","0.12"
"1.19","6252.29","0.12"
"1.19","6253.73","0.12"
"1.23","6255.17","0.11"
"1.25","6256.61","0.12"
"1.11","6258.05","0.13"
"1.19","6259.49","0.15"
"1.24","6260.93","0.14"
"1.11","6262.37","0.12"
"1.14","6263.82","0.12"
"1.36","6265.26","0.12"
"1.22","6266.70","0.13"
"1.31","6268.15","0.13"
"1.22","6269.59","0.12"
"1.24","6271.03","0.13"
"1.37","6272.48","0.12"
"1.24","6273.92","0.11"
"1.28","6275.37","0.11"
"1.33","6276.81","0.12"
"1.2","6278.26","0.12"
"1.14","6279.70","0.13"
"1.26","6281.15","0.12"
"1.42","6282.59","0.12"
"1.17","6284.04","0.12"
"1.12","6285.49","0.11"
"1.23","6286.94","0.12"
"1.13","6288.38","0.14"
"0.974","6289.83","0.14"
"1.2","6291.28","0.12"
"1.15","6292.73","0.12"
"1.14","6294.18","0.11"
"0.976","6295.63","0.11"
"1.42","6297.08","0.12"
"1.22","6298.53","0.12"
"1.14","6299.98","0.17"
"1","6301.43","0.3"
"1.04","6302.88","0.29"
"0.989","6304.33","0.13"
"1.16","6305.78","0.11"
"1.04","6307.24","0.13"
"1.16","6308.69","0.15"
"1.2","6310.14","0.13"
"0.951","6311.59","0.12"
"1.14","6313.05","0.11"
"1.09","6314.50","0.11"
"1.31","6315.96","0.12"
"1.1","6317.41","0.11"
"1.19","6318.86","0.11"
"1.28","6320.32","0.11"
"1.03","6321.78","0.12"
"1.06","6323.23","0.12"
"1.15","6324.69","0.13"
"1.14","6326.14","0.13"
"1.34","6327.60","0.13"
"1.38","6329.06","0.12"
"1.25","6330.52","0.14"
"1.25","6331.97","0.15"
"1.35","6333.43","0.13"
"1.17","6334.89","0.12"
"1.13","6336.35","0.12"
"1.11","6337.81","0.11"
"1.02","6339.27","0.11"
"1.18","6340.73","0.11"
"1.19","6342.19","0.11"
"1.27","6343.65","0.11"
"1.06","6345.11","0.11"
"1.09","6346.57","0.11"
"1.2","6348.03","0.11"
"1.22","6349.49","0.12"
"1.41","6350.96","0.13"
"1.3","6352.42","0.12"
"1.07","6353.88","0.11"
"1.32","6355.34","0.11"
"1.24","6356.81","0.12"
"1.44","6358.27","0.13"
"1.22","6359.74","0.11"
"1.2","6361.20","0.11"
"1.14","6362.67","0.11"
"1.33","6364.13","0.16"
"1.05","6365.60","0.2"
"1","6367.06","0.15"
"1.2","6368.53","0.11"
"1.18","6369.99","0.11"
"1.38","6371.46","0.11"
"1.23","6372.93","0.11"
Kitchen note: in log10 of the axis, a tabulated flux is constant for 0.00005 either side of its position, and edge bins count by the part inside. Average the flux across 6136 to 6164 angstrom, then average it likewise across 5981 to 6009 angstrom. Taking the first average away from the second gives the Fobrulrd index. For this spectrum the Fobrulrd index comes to 0.03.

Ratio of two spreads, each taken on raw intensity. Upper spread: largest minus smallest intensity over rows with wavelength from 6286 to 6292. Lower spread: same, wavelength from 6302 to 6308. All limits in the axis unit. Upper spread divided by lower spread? 1.50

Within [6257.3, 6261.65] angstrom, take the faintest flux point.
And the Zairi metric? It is 1.11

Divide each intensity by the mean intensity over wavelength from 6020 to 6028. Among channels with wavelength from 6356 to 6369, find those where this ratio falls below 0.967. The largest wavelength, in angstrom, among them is 6368.53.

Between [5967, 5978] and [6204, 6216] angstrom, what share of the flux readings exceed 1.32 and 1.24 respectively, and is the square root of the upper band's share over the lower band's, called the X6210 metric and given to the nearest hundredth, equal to 1.22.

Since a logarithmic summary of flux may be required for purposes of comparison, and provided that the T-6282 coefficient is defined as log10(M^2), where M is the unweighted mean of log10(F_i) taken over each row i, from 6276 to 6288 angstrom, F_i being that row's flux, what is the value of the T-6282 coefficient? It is -2.1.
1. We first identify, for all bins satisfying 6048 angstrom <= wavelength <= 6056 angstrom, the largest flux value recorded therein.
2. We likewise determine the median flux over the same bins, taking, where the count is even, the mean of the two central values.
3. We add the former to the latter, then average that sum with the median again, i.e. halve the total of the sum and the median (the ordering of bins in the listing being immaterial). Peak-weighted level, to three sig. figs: 1.87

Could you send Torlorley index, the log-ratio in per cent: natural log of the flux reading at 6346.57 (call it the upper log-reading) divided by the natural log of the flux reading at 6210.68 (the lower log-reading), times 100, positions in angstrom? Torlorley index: 866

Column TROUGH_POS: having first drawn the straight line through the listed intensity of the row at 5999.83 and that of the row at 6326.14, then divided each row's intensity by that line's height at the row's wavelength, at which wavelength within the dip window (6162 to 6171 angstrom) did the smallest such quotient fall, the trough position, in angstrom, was 6167.92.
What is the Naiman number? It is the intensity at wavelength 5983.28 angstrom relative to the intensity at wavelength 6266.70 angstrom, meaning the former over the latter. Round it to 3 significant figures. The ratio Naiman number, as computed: 1.06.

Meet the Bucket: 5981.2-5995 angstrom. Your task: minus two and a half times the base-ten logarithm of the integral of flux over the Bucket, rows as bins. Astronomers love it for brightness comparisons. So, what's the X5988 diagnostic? -3.2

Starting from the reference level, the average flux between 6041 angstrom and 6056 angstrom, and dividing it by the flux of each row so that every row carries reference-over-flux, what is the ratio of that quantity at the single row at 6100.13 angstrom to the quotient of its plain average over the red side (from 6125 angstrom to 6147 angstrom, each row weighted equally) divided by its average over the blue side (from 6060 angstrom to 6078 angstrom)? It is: 0.94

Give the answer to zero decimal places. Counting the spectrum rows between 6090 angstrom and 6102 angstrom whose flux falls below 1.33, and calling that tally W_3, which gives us 3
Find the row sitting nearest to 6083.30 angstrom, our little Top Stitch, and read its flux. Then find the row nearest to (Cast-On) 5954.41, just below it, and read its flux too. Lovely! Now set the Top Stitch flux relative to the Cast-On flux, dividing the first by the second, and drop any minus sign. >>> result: 0.83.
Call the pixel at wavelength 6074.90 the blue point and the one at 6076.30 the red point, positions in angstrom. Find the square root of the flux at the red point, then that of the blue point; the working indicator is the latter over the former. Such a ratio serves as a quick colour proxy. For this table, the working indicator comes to 1.03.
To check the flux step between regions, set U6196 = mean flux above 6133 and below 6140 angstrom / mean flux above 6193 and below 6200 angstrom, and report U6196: 1.20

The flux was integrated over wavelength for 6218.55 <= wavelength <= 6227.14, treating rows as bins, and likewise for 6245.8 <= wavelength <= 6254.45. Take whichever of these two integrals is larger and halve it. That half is 5.68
